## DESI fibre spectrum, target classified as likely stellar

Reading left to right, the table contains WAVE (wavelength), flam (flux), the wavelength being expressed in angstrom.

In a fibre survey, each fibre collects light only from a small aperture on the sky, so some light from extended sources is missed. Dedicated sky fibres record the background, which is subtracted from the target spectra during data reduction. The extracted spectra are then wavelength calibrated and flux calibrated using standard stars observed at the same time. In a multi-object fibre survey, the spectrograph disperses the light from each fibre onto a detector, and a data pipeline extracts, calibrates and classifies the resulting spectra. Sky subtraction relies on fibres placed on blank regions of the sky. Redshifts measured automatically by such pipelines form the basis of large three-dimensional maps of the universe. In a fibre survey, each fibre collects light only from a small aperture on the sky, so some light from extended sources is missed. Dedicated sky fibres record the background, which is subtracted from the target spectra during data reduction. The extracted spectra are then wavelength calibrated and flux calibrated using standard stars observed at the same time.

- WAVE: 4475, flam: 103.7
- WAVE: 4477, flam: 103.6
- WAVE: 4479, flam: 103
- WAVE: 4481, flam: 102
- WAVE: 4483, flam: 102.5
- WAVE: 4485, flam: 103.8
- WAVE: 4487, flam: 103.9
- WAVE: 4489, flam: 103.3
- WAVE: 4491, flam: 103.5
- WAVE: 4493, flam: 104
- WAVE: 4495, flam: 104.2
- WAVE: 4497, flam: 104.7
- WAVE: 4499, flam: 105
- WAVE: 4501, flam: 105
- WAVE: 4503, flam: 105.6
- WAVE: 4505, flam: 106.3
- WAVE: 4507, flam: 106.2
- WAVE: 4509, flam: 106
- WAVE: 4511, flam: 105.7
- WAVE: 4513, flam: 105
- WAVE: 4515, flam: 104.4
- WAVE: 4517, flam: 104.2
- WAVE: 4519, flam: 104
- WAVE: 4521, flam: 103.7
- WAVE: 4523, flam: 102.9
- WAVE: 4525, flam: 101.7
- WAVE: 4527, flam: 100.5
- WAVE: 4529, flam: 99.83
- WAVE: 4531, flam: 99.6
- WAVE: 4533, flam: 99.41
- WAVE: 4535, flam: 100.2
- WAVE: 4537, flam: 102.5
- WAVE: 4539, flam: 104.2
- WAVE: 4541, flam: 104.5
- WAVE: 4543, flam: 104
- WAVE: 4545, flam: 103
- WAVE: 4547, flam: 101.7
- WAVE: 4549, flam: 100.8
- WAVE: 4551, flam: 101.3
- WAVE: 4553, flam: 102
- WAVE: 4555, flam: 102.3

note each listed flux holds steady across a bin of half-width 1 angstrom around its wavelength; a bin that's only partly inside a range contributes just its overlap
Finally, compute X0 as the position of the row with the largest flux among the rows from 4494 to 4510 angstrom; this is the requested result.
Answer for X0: 4505 angstrom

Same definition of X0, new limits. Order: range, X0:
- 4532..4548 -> 4541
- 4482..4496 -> 4495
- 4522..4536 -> 4523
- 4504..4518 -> 4505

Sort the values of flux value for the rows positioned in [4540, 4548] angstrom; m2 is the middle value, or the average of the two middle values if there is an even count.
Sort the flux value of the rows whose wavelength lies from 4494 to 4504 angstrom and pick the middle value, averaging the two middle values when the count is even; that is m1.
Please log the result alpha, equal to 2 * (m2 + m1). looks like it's 417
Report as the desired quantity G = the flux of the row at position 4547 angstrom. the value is 101.7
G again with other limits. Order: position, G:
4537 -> 102.5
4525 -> 101.7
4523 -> 102.9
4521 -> 103.7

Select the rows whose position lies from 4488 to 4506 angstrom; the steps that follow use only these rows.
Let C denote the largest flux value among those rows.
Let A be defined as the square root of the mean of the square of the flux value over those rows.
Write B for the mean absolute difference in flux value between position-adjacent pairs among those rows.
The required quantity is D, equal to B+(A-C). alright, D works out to -1.3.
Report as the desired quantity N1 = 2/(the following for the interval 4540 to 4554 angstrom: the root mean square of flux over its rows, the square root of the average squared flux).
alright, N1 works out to 0.0195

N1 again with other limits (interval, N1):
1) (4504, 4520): 0.0190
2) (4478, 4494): 0.0194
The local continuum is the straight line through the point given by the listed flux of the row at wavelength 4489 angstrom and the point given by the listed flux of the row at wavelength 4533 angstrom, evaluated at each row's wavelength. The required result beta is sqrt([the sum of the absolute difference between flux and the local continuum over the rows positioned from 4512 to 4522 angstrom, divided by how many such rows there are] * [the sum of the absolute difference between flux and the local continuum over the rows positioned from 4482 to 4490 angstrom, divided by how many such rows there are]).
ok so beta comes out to 1.3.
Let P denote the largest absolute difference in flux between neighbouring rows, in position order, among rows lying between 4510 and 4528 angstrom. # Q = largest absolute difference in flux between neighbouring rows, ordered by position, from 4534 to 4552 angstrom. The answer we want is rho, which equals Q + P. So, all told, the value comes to 3.5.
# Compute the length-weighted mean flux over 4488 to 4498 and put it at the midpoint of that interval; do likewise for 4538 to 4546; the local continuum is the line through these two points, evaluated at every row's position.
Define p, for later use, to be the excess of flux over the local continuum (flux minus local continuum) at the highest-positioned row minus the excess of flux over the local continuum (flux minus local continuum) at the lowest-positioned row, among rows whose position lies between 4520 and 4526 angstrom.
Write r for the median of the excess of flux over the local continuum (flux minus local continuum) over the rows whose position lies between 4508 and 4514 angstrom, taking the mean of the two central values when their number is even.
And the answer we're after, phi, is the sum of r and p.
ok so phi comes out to 0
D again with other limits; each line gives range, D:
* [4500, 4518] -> -0.5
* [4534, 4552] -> -1.0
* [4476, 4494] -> -0.1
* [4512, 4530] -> -1.4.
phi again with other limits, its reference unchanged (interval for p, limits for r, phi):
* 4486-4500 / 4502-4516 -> 3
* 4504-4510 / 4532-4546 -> -1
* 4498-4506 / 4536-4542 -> 2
